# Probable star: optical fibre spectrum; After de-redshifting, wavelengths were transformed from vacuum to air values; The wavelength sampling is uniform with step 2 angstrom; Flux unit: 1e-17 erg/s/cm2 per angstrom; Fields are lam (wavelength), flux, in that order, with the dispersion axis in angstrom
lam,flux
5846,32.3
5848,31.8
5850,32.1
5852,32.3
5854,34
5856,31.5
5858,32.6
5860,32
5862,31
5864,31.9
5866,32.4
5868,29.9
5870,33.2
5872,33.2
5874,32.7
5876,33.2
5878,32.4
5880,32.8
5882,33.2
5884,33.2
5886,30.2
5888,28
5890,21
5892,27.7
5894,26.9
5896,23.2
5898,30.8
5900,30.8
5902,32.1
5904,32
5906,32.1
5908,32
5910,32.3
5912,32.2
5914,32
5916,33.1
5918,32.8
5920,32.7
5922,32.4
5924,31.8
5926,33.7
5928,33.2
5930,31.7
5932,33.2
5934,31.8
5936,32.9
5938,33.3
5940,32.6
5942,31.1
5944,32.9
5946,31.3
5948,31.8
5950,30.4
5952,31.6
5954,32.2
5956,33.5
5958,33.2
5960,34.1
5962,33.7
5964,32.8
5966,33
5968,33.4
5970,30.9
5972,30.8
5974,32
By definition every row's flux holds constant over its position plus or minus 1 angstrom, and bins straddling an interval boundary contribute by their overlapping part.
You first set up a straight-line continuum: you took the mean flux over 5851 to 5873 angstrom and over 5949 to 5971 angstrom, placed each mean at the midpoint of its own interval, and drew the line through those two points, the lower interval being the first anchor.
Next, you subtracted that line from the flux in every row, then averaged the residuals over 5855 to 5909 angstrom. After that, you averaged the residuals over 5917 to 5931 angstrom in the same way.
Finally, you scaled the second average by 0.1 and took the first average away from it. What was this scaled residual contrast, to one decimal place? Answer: 1.5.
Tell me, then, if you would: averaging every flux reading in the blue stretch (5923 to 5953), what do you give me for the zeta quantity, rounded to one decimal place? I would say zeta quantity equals 32.2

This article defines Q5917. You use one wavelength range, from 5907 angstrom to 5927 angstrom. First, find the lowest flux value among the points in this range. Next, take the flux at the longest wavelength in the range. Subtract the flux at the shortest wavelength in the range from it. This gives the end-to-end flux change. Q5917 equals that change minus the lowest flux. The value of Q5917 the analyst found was -30.1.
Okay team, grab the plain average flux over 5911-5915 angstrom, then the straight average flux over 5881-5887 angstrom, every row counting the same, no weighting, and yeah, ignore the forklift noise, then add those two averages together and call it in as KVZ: 64.3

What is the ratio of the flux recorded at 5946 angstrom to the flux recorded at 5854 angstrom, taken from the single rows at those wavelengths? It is 0.921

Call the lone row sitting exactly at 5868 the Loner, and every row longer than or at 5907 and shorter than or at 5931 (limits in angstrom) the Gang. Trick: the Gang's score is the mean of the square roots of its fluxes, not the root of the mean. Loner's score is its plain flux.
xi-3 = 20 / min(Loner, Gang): 3.51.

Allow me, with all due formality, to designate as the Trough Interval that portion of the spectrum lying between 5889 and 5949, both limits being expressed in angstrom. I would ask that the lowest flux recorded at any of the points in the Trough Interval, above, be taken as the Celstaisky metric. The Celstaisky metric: 21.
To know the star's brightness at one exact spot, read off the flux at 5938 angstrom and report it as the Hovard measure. 33.3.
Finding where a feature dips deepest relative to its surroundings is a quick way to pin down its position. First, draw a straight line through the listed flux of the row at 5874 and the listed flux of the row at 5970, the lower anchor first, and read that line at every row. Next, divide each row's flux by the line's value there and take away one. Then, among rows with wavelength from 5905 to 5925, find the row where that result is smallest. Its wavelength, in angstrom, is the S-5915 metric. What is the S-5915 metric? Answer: 5908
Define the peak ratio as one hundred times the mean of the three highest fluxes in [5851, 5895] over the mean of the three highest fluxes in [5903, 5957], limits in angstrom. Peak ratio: 99.9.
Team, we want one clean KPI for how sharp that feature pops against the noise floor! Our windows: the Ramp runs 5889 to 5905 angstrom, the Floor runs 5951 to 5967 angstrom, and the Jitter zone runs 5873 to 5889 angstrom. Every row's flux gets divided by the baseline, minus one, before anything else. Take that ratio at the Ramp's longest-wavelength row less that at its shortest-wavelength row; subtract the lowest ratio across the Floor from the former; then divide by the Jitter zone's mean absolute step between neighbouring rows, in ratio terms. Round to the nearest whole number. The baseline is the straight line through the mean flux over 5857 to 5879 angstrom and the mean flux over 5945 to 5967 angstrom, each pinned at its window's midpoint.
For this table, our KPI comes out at 11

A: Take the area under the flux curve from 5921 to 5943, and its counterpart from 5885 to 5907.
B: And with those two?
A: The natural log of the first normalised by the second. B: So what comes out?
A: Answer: 0.128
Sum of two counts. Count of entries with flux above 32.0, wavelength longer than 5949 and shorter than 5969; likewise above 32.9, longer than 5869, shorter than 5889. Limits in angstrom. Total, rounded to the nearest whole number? 13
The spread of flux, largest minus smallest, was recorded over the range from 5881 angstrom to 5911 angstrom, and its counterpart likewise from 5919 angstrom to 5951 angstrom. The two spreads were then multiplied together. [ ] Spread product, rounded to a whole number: 40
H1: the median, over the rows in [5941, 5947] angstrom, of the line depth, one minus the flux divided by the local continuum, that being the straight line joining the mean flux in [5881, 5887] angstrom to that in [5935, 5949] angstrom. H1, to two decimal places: 0.03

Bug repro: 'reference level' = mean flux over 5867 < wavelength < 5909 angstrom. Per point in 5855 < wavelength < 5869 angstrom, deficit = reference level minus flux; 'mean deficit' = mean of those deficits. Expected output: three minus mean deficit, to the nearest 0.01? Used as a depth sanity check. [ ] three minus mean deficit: 4.11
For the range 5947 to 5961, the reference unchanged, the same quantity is 4.90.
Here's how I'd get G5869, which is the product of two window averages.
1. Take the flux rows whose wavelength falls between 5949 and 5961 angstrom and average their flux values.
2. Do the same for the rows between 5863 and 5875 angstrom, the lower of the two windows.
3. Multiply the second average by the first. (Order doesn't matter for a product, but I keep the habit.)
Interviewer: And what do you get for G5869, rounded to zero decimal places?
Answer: 1047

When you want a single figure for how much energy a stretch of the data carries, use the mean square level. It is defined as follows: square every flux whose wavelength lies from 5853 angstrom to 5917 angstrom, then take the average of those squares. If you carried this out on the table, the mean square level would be 976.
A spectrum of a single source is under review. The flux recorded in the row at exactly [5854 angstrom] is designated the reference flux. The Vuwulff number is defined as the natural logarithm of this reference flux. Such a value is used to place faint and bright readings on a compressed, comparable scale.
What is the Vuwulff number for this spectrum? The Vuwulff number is 3.53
